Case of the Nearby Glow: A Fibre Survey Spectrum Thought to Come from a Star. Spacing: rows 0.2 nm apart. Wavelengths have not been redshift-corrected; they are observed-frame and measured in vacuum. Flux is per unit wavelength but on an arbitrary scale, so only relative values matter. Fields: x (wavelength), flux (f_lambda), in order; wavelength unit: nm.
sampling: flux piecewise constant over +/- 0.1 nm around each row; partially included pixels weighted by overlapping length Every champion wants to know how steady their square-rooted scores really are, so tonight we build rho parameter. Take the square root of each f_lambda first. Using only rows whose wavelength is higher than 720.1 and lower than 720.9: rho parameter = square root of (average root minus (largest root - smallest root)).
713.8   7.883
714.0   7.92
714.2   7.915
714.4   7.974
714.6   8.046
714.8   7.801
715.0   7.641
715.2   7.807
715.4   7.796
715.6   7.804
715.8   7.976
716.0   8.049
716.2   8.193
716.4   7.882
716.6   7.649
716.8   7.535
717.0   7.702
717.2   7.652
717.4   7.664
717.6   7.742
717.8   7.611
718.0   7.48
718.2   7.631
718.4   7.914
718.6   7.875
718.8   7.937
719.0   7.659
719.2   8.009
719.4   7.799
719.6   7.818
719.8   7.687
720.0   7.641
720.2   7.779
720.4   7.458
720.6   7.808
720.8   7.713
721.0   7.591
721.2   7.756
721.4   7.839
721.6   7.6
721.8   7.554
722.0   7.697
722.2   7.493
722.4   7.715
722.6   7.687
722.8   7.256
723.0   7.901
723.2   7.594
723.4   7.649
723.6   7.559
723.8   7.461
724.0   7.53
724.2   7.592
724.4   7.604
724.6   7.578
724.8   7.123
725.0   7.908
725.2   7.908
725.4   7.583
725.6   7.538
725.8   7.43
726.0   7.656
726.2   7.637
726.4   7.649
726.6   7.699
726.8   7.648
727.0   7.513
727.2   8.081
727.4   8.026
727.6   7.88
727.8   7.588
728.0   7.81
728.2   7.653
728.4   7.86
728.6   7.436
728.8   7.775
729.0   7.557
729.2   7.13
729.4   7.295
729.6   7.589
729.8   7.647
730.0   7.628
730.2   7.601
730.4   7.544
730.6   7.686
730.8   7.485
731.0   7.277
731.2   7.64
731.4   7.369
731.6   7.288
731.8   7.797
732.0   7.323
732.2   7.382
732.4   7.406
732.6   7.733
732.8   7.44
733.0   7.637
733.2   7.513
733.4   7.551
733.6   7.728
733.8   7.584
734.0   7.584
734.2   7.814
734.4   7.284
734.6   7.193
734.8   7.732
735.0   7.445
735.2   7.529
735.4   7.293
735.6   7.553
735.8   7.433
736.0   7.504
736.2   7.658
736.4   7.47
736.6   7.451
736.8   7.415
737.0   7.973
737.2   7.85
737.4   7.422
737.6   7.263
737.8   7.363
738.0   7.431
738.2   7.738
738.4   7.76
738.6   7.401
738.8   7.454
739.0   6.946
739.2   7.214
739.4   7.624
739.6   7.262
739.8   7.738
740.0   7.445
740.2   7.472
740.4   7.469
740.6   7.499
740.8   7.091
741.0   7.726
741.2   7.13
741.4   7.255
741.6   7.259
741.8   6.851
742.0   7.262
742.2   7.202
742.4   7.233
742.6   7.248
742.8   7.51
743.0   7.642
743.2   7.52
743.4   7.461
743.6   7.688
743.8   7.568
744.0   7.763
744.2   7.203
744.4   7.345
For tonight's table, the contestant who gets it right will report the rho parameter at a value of 1.65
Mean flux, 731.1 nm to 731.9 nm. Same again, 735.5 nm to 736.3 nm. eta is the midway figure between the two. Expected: 7.53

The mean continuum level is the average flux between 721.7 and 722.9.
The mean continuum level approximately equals 7.57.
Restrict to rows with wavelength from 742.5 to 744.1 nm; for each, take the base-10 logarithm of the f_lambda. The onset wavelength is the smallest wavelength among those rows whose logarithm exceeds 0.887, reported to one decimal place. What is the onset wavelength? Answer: 744.0 nm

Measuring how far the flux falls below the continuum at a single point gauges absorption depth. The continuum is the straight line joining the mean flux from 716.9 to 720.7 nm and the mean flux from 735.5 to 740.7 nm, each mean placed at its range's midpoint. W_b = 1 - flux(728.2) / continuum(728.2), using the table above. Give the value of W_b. -0.005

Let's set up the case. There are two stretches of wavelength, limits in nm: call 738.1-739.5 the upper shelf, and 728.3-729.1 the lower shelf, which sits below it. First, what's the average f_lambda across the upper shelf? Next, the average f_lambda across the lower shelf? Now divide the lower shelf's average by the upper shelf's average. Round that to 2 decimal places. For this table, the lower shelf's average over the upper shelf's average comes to 1.03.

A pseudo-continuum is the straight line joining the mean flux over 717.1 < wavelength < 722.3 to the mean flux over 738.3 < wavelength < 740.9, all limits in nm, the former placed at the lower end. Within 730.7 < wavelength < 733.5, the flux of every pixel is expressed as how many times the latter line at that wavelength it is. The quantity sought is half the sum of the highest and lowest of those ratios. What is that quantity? 1.00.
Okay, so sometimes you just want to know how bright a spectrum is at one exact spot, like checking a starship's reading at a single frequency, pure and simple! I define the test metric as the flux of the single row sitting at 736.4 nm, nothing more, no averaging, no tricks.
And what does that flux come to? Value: 7.47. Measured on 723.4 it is 7.649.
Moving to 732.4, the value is 7.406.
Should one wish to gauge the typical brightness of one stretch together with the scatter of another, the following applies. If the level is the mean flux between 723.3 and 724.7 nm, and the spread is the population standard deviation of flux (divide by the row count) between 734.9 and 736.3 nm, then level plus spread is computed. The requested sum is 7.67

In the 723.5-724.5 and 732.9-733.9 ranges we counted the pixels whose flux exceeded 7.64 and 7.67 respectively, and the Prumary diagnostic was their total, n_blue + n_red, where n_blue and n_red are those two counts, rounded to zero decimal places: 1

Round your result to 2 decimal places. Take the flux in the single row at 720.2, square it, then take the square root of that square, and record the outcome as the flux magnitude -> 7.78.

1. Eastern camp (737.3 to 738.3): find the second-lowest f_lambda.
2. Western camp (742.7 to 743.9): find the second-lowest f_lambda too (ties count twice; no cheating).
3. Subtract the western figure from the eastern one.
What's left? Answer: -0.15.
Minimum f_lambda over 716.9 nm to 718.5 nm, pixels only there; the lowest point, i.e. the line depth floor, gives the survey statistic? 7.48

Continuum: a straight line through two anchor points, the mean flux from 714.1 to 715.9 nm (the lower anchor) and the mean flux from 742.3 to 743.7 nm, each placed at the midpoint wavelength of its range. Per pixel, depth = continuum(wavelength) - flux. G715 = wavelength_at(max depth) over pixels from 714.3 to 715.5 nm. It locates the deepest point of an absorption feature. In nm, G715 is 715.0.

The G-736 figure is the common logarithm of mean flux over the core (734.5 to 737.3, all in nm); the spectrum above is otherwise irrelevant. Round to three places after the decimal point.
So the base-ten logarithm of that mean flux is 0.877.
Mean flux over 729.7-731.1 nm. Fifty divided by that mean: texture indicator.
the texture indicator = 6.62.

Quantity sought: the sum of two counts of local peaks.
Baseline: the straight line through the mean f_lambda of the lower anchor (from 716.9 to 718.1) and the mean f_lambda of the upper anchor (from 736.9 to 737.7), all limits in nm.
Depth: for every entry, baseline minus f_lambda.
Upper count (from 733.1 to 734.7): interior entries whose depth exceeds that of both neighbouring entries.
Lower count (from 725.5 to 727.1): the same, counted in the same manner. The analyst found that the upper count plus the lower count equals 3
